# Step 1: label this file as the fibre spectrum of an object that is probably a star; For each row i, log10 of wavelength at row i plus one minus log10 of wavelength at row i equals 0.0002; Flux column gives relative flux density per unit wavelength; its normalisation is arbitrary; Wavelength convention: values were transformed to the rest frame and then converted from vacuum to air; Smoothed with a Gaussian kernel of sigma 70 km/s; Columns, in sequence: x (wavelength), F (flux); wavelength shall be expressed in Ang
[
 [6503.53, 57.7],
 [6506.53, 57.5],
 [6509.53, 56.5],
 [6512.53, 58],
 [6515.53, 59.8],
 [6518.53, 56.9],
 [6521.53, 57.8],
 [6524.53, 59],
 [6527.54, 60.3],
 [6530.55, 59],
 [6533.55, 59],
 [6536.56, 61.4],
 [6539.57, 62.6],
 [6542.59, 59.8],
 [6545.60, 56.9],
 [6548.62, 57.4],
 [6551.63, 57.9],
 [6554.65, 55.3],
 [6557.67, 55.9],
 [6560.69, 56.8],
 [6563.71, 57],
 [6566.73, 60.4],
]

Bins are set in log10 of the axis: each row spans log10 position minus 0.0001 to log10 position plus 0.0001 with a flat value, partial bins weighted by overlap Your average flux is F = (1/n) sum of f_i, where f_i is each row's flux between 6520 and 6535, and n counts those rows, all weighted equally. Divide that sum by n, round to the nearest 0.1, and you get 59.0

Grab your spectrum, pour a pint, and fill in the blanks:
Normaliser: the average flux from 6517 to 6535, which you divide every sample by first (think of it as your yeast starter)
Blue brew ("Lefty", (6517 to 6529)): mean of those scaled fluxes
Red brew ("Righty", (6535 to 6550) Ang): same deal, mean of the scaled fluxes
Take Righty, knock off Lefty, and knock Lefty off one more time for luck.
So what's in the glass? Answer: -0.98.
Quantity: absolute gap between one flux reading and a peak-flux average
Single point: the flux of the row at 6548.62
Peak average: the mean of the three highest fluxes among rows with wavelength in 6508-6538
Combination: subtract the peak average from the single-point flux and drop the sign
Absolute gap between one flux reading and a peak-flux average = 3.1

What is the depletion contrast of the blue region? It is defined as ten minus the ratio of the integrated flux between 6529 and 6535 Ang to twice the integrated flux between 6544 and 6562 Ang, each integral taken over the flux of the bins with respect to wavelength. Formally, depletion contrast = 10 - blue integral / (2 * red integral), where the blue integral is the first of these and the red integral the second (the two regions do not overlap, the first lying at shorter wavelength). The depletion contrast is 9.83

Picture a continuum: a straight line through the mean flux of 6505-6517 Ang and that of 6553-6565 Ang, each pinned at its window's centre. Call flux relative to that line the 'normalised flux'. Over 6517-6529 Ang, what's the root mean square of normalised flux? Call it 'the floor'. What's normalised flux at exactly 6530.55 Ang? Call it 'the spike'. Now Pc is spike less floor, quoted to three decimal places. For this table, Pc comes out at 0.013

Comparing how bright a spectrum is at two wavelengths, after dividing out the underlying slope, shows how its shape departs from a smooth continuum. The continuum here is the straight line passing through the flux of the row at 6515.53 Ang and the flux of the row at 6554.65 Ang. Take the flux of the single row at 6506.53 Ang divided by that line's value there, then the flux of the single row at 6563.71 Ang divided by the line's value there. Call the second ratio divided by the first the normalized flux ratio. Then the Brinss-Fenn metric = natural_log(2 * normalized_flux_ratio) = 0.80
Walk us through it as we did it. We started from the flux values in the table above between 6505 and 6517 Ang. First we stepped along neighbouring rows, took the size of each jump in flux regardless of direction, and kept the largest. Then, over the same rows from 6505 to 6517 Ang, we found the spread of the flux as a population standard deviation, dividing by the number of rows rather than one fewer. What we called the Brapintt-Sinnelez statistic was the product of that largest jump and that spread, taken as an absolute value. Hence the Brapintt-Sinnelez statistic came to 2.2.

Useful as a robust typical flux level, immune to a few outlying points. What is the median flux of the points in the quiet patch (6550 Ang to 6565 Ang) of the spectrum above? 56.8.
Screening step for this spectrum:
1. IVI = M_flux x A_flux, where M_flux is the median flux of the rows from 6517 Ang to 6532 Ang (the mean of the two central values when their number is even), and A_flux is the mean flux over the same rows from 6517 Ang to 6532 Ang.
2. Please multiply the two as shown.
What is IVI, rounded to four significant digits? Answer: 3457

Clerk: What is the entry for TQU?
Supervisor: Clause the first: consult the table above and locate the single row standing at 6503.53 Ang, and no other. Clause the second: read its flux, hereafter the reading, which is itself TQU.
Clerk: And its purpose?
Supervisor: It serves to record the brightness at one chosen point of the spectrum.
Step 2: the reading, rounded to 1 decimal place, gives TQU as 57.7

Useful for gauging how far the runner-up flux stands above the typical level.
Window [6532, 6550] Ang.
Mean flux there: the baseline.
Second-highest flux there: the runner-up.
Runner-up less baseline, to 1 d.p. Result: 1.9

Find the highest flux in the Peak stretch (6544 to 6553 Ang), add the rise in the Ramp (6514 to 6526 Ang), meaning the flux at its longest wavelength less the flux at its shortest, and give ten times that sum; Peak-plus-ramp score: 571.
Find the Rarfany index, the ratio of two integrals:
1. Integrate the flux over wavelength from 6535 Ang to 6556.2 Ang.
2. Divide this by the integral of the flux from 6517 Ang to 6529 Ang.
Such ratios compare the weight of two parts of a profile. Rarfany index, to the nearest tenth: 1.8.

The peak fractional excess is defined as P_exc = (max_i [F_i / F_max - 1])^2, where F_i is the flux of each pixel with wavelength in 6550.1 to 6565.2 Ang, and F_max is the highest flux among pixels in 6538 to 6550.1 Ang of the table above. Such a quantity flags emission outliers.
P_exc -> 0.0056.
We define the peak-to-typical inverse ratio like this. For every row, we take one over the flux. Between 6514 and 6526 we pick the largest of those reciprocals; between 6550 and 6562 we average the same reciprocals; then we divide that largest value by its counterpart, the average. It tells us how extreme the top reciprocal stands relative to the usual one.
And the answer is 0.99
